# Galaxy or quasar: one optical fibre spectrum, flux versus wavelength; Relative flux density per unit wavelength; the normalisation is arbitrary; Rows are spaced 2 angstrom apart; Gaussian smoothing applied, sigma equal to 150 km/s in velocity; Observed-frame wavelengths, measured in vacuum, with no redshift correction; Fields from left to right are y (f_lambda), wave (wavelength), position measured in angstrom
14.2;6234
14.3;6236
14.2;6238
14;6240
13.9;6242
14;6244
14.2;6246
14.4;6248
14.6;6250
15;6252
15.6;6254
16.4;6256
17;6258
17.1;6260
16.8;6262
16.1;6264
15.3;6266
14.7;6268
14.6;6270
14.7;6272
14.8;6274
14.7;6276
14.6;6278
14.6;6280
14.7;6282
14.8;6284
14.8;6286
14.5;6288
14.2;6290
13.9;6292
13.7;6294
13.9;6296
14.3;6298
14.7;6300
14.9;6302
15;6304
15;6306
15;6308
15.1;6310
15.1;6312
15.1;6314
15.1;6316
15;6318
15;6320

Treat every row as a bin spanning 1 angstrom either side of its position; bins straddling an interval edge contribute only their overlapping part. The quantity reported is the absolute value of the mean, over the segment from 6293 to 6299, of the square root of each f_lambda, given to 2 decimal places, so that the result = 3.74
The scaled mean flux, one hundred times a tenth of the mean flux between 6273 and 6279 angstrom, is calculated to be 147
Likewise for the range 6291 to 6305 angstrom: 143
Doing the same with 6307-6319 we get 151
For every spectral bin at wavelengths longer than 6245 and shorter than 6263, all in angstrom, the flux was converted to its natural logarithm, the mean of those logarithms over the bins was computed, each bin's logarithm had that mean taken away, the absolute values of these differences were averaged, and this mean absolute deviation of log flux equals 0.065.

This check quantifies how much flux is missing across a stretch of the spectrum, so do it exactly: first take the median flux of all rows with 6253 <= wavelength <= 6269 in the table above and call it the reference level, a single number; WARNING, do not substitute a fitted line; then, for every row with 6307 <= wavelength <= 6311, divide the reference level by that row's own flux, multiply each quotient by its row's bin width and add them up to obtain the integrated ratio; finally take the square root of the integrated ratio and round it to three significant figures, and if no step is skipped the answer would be 2.08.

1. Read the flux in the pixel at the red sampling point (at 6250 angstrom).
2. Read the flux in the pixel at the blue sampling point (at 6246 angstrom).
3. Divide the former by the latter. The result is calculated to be 1.03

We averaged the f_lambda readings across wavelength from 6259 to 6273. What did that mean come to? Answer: 15.6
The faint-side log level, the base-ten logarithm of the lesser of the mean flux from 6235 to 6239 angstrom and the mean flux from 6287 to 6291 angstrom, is 1.15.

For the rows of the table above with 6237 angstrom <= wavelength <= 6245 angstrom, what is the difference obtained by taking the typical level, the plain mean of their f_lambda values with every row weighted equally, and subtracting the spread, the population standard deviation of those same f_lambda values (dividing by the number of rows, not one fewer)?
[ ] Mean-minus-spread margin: 13.9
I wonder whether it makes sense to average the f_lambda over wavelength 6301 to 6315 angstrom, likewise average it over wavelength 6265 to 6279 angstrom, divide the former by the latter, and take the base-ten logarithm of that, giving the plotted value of 0.007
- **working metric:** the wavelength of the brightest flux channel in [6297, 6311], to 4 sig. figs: 6310 angstrom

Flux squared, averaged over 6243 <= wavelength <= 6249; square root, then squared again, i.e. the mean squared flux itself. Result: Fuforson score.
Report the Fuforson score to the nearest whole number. 202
